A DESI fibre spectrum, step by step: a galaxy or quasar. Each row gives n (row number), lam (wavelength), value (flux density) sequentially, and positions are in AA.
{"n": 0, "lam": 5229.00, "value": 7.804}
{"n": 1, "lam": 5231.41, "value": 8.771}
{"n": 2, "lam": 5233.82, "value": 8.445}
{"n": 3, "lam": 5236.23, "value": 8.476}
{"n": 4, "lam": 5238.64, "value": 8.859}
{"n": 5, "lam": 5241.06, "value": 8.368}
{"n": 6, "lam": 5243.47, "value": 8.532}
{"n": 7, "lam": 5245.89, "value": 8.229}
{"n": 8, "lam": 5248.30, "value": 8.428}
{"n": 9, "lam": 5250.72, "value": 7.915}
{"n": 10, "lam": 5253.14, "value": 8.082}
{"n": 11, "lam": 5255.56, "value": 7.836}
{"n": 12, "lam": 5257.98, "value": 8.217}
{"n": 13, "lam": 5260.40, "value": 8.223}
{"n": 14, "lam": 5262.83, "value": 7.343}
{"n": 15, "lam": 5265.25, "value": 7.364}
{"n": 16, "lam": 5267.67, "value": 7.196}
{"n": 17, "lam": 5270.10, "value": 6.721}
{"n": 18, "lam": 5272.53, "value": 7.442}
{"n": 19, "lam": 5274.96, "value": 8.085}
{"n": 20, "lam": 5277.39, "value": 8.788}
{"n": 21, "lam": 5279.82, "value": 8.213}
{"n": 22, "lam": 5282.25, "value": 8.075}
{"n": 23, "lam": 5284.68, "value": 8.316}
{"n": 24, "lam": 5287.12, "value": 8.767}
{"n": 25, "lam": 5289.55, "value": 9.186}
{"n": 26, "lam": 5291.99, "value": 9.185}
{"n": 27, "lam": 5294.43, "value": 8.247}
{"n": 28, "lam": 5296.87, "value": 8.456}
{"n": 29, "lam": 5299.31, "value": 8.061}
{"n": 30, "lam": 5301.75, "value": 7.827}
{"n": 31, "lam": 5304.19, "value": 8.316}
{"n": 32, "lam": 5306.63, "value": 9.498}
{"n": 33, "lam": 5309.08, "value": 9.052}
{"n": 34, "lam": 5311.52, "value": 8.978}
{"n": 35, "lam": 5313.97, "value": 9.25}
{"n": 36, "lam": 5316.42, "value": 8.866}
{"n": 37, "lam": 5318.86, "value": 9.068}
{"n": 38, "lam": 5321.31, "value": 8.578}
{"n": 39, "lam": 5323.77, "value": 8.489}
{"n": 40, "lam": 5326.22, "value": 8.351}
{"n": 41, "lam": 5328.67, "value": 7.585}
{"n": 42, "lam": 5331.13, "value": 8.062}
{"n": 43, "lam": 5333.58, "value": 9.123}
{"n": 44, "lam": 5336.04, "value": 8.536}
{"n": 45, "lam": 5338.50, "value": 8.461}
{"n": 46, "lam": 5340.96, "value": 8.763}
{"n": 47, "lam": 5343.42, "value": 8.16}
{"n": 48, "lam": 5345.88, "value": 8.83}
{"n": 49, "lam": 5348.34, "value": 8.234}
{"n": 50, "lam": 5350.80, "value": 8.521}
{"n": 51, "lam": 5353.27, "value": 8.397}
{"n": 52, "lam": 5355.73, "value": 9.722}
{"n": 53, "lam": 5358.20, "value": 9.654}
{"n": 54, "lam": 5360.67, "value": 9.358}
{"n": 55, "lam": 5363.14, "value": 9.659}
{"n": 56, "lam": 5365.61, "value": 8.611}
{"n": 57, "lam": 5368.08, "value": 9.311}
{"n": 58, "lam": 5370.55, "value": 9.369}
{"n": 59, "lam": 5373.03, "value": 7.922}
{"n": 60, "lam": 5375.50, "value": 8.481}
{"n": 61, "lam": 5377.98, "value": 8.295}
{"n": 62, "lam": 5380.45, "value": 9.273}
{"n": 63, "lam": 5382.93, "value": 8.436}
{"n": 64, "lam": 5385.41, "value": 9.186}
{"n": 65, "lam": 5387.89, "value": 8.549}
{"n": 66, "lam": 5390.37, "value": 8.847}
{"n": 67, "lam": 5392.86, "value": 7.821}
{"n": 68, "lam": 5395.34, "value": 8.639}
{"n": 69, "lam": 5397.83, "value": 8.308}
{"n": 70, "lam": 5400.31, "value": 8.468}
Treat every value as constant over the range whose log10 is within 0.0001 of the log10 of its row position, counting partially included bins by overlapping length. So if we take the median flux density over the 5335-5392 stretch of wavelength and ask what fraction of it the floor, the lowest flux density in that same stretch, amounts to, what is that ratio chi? 0.92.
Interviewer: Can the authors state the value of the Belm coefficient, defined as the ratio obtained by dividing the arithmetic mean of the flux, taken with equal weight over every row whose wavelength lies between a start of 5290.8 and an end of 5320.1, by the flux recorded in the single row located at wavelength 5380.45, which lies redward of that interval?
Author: 0.94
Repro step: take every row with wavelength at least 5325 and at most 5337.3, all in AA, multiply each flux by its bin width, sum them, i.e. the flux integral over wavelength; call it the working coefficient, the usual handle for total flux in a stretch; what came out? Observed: 102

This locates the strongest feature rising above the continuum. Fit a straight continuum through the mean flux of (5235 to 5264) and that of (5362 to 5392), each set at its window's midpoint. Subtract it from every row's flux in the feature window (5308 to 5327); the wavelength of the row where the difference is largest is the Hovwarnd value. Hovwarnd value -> 5313.97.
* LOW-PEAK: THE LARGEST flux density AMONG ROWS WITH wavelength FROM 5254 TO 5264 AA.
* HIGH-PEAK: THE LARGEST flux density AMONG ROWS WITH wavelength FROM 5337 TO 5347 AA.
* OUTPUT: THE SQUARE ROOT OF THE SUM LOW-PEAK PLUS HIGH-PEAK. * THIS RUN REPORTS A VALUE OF 4.13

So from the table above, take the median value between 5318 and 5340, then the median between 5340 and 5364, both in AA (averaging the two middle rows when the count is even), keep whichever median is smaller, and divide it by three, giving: 2.83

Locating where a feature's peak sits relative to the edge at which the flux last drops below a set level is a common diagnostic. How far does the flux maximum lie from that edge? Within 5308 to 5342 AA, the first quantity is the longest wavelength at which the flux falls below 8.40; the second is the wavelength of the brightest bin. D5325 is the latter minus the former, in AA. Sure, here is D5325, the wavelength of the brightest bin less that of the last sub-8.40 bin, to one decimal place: -17.2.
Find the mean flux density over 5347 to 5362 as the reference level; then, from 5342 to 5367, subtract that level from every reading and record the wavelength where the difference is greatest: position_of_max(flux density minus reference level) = 5355.73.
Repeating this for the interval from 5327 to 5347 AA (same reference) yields 5333.58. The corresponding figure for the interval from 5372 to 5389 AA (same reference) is 5380.45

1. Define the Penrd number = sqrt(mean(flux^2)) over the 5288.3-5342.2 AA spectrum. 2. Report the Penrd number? 8.6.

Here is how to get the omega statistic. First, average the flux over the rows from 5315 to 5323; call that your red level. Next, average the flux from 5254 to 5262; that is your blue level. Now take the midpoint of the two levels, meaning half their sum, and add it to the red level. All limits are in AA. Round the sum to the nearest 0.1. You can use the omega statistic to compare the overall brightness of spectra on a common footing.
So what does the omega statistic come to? 17.3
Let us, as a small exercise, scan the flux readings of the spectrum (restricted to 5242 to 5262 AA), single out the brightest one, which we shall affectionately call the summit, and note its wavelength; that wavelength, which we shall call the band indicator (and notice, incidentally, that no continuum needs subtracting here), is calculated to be 5243.47 AA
